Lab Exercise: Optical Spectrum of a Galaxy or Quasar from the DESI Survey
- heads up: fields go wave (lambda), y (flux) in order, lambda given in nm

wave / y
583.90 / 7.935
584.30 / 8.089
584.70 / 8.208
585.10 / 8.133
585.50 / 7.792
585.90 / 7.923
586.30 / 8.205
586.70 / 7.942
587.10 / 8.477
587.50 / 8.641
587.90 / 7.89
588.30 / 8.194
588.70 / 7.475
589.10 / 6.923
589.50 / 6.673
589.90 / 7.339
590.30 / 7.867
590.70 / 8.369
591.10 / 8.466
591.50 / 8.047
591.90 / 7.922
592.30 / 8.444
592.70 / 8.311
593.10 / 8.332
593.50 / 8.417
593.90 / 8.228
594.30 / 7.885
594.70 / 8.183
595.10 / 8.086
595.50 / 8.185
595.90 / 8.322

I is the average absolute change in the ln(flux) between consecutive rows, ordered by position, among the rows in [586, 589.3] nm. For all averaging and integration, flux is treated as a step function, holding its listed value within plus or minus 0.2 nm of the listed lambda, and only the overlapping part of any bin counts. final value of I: 0.06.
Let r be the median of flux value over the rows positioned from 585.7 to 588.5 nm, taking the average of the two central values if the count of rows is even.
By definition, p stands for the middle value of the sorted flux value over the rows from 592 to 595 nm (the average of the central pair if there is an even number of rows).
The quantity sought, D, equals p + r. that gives 16.5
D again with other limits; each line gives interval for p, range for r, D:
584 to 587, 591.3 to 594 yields 16.4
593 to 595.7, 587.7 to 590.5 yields 15.7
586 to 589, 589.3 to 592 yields 16.1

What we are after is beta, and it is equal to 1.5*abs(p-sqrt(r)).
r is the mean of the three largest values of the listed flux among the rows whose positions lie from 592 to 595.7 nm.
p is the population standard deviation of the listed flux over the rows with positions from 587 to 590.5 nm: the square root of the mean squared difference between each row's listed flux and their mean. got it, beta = 3.39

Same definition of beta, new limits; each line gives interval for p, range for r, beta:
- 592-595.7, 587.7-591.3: 4.09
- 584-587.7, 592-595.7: 3.97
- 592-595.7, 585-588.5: 4.11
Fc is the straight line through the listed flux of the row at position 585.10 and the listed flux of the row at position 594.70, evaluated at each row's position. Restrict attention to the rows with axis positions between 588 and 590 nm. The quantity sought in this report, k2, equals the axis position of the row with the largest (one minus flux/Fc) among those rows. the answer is 589.50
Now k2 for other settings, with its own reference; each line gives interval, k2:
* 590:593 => 590.30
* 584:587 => 585.50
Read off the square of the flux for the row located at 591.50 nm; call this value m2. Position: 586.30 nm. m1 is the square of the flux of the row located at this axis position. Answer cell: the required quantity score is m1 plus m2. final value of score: 132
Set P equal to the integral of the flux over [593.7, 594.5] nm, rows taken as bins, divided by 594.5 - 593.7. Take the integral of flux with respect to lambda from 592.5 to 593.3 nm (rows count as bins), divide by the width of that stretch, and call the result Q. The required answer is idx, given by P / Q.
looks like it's 0.97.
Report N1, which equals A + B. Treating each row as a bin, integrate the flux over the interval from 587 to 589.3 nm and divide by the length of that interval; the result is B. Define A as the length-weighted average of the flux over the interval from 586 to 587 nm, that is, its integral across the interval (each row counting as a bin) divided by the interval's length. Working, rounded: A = 8.10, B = 7.91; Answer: 16.0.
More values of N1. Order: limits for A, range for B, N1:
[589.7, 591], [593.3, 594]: 16.2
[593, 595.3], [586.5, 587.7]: 16.5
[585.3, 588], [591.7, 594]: 16.4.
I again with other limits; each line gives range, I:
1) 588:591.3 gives 0.06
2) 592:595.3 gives 0.02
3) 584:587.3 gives 0.03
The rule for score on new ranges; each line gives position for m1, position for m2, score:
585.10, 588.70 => 122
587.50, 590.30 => 137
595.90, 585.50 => 130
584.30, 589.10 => 113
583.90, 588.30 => 130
